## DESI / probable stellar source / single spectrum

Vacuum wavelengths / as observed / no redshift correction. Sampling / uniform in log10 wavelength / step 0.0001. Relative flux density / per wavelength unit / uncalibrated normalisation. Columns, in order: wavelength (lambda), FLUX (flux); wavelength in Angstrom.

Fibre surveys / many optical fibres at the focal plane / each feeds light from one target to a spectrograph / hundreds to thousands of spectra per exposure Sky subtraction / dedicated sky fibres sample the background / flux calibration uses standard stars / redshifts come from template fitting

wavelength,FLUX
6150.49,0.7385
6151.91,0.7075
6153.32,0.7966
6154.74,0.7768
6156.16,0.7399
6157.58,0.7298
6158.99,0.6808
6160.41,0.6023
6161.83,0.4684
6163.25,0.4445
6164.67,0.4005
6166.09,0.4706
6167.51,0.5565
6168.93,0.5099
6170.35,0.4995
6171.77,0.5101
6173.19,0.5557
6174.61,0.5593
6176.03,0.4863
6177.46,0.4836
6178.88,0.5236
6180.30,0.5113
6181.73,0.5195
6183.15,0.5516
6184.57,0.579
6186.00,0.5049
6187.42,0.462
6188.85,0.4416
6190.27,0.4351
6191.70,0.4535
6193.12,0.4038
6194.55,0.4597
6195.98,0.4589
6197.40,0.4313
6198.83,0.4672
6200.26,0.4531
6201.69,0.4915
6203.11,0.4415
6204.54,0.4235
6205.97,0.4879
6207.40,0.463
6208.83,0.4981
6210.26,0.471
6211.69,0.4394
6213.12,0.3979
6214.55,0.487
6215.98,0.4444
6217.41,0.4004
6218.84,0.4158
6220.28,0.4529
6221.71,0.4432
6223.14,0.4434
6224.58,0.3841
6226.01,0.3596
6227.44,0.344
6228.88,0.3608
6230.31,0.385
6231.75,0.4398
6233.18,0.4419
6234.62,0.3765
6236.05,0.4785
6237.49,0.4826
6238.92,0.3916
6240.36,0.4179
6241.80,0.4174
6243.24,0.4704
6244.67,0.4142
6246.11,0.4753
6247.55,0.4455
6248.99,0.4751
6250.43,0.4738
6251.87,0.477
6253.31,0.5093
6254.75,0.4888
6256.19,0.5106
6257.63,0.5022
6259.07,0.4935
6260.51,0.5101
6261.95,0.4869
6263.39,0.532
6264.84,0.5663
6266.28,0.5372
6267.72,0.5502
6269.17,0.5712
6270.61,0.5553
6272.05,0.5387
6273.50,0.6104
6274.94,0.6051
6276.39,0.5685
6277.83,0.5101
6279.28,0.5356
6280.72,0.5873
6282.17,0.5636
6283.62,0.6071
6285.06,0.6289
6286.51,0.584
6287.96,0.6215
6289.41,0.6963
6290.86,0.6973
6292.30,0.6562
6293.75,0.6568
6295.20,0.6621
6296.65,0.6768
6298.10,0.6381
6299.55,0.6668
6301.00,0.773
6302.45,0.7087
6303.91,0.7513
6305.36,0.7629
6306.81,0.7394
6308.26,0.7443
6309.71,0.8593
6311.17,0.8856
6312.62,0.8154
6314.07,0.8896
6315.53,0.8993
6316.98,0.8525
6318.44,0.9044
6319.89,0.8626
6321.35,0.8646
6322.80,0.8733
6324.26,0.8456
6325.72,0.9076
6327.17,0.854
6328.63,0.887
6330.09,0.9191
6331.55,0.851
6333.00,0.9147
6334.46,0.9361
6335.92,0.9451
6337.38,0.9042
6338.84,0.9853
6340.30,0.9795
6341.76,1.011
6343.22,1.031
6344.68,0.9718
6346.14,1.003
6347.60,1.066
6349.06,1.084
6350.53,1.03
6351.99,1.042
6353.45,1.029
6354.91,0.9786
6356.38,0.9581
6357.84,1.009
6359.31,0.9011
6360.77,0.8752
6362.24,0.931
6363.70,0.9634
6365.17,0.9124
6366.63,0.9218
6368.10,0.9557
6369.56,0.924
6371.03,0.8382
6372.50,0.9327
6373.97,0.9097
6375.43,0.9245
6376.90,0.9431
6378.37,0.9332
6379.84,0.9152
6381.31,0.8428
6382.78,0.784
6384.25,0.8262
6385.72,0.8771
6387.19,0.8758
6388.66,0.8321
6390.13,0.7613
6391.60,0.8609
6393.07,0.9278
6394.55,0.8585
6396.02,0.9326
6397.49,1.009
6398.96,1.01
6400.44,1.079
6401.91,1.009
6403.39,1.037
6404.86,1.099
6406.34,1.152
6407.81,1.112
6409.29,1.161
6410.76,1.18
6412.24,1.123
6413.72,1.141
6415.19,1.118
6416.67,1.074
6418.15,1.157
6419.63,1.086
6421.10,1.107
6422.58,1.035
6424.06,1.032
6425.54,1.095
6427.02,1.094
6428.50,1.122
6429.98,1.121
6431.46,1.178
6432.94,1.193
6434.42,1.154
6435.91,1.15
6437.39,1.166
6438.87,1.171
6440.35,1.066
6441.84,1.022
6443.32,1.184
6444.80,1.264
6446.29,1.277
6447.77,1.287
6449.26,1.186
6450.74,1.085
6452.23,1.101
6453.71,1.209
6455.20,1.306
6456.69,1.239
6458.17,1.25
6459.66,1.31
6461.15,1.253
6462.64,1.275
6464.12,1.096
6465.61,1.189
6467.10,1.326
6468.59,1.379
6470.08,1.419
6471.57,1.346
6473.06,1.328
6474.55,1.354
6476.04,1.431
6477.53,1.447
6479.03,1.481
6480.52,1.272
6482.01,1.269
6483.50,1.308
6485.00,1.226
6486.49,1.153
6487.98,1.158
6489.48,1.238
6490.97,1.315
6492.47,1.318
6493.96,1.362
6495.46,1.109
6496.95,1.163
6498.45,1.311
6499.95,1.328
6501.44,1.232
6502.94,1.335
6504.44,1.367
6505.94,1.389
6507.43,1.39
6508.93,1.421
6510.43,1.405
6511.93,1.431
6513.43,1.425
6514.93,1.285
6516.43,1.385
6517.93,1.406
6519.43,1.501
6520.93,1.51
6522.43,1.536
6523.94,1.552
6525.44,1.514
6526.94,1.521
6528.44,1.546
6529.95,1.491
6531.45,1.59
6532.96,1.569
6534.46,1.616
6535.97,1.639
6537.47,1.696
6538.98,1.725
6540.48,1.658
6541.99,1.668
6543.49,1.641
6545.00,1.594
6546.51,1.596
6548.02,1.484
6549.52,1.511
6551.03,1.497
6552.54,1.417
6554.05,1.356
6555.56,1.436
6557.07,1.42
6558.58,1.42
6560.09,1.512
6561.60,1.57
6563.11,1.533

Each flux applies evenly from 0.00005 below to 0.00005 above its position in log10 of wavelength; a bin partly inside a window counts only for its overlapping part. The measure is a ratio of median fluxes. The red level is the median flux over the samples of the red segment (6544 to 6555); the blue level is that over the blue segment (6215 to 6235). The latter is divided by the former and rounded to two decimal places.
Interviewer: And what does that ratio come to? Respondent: 0.27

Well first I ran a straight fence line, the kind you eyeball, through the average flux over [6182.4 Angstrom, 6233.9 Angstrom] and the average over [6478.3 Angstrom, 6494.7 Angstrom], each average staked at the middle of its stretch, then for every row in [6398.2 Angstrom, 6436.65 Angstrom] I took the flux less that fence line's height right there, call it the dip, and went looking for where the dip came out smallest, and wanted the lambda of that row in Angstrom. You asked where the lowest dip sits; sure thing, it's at 6424.06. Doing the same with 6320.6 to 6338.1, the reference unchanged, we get 6331.55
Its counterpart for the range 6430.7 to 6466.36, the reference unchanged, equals 6441.84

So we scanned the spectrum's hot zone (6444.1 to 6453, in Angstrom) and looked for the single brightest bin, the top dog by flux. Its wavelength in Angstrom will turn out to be 6447.77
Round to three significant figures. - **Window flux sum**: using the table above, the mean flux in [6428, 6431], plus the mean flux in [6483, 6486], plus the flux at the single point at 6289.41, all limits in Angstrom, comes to 3.08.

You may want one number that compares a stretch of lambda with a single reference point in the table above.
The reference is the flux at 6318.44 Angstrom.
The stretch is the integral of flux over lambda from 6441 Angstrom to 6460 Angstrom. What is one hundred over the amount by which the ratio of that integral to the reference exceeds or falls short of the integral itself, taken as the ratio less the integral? 41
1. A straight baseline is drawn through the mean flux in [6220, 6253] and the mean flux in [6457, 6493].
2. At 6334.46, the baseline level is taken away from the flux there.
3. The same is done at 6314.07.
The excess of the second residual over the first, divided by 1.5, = 0.02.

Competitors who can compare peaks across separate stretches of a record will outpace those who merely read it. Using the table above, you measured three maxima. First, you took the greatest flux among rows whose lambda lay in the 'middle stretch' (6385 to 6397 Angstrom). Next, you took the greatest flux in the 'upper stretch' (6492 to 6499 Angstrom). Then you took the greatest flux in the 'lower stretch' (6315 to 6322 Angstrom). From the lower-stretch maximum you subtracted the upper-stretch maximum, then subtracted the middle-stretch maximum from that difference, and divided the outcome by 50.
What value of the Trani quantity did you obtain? -0.0278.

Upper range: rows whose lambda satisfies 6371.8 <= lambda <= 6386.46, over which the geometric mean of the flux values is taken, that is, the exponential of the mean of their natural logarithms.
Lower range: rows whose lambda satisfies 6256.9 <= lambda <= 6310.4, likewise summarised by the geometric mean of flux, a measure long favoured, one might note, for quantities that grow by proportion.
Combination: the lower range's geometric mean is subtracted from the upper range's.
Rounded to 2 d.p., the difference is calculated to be 0.27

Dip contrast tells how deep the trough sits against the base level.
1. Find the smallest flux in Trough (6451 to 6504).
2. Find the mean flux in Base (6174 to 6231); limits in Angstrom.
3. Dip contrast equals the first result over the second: 2.41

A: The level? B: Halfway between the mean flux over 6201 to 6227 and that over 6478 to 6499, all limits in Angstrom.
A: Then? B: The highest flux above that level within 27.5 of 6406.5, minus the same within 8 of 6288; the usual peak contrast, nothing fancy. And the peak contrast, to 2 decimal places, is 0.50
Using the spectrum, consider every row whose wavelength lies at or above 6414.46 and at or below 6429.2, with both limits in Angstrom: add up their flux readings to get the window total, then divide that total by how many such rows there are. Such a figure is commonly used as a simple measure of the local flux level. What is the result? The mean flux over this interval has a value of 1.1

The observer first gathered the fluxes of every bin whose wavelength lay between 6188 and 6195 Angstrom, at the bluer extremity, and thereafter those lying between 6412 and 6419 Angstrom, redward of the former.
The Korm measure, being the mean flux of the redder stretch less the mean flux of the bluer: 0.7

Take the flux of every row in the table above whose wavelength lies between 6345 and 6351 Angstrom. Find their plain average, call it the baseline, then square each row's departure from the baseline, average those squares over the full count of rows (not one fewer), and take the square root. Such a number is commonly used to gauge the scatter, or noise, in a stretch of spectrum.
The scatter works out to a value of 0.031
